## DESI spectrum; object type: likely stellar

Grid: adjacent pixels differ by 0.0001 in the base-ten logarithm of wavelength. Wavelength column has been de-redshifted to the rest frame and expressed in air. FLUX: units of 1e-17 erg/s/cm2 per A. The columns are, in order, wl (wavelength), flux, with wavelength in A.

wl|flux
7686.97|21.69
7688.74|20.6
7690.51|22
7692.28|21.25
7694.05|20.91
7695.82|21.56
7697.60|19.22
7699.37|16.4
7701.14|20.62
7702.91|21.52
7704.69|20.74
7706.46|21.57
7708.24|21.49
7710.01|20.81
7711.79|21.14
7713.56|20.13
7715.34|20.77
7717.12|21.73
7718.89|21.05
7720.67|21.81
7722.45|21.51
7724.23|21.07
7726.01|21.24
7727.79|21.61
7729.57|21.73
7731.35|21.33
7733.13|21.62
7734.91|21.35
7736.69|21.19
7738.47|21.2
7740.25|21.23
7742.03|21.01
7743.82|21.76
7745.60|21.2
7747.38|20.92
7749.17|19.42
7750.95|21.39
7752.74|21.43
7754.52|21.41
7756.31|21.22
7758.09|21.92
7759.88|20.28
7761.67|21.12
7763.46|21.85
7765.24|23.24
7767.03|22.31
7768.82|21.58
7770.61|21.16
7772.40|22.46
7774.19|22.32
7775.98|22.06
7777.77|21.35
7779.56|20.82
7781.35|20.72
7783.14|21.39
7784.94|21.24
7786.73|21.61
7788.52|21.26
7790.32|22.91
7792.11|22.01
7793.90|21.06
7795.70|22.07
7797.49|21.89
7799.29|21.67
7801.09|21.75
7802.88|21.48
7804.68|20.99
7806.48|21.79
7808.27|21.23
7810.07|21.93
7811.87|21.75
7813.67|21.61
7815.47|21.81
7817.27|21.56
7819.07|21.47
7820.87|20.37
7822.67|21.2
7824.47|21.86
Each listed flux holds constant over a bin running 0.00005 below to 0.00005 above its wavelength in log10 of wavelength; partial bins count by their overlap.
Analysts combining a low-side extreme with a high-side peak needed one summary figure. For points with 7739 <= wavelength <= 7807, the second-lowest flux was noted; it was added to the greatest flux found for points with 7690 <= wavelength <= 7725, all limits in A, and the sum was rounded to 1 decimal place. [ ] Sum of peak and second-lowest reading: 42.3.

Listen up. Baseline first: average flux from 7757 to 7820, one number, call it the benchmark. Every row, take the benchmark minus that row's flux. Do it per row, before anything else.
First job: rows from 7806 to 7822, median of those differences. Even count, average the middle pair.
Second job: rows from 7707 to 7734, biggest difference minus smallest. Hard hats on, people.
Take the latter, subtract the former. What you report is 1.6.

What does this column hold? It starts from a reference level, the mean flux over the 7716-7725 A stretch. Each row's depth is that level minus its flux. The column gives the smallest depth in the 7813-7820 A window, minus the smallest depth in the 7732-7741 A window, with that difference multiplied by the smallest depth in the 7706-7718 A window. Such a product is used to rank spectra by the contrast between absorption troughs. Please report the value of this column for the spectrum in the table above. 0.06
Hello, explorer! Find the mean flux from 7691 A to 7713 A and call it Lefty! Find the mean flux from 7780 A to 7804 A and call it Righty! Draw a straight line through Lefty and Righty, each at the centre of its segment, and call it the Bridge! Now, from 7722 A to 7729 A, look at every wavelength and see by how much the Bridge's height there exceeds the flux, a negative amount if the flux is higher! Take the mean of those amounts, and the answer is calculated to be -0.49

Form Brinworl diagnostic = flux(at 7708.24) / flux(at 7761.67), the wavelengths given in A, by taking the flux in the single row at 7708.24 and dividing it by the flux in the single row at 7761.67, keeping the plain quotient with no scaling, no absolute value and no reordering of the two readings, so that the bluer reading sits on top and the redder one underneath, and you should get 1.02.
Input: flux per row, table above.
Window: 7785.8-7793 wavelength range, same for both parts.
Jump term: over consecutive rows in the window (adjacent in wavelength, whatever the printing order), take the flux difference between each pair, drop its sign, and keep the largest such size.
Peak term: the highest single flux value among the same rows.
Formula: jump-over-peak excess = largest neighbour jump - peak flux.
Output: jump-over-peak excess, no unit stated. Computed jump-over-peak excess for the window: -21.3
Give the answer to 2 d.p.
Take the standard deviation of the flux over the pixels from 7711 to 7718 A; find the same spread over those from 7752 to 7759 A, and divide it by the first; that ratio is 0.45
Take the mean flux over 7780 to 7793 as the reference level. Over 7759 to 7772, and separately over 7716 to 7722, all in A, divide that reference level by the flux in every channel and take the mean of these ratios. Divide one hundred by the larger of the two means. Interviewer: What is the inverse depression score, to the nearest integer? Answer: 100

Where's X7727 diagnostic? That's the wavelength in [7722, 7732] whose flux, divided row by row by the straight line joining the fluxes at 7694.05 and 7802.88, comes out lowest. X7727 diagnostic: 7724.23 A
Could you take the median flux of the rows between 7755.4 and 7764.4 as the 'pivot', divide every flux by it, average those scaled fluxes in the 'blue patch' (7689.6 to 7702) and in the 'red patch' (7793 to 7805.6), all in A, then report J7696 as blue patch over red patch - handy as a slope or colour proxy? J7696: 0.941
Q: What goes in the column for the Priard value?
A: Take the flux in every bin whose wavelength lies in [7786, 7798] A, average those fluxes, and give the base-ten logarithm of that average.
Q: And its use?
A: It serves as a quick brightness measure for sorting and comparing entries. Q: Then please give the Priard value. 1.34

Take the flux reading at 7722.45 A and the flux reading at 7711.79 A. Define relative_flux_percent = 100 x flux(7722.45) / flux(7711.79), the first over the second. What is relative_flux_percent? 102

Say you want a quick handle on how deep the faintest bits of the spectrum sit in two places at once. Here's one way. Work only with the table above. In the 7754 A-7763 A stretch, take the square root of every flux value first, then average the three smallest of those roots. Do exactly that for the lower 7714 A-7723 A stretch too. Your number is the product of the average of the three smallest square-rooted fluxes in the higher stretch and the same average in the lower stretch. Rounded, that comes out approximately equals 21.0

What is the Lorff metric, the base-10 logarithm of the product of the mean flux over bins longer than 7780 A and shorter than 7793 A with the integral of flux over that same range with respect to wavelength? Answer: 3.8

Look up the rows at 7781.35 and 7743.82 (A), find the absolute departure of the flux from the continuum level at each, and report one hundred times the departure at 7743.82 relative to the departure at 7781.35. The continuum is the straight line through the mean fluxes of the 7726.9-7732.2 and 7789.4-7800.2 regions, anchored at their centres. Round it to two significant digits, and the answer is 11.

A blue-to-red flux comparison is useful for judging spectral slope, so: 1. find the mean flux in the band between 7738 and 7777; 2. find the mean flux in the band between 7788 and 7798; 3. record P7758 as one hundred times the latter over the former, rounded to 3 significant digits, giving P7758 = 102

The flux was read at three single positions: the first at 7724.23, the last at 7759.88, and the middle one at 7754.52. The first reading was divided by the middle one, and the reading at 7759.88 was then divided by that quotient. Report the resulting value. 20.6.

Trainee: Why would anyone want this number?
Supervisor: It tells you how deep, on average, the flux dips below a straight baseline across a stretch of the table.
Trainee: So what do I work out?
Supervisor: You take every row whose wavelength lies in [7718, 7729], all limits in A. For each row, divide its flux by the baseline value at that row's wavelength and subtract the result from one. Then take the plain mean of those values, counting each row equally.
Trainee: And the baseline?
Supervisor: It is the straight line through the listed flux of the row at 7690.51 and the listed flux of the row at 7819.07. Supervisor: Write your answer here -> 0.022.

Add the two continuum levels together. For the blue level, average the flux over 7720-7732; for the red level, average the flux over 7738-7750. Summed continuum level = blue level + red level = 42.4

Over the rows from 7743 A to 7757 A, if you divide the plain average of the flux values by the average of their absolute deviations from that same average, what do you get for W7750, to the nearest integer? 46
